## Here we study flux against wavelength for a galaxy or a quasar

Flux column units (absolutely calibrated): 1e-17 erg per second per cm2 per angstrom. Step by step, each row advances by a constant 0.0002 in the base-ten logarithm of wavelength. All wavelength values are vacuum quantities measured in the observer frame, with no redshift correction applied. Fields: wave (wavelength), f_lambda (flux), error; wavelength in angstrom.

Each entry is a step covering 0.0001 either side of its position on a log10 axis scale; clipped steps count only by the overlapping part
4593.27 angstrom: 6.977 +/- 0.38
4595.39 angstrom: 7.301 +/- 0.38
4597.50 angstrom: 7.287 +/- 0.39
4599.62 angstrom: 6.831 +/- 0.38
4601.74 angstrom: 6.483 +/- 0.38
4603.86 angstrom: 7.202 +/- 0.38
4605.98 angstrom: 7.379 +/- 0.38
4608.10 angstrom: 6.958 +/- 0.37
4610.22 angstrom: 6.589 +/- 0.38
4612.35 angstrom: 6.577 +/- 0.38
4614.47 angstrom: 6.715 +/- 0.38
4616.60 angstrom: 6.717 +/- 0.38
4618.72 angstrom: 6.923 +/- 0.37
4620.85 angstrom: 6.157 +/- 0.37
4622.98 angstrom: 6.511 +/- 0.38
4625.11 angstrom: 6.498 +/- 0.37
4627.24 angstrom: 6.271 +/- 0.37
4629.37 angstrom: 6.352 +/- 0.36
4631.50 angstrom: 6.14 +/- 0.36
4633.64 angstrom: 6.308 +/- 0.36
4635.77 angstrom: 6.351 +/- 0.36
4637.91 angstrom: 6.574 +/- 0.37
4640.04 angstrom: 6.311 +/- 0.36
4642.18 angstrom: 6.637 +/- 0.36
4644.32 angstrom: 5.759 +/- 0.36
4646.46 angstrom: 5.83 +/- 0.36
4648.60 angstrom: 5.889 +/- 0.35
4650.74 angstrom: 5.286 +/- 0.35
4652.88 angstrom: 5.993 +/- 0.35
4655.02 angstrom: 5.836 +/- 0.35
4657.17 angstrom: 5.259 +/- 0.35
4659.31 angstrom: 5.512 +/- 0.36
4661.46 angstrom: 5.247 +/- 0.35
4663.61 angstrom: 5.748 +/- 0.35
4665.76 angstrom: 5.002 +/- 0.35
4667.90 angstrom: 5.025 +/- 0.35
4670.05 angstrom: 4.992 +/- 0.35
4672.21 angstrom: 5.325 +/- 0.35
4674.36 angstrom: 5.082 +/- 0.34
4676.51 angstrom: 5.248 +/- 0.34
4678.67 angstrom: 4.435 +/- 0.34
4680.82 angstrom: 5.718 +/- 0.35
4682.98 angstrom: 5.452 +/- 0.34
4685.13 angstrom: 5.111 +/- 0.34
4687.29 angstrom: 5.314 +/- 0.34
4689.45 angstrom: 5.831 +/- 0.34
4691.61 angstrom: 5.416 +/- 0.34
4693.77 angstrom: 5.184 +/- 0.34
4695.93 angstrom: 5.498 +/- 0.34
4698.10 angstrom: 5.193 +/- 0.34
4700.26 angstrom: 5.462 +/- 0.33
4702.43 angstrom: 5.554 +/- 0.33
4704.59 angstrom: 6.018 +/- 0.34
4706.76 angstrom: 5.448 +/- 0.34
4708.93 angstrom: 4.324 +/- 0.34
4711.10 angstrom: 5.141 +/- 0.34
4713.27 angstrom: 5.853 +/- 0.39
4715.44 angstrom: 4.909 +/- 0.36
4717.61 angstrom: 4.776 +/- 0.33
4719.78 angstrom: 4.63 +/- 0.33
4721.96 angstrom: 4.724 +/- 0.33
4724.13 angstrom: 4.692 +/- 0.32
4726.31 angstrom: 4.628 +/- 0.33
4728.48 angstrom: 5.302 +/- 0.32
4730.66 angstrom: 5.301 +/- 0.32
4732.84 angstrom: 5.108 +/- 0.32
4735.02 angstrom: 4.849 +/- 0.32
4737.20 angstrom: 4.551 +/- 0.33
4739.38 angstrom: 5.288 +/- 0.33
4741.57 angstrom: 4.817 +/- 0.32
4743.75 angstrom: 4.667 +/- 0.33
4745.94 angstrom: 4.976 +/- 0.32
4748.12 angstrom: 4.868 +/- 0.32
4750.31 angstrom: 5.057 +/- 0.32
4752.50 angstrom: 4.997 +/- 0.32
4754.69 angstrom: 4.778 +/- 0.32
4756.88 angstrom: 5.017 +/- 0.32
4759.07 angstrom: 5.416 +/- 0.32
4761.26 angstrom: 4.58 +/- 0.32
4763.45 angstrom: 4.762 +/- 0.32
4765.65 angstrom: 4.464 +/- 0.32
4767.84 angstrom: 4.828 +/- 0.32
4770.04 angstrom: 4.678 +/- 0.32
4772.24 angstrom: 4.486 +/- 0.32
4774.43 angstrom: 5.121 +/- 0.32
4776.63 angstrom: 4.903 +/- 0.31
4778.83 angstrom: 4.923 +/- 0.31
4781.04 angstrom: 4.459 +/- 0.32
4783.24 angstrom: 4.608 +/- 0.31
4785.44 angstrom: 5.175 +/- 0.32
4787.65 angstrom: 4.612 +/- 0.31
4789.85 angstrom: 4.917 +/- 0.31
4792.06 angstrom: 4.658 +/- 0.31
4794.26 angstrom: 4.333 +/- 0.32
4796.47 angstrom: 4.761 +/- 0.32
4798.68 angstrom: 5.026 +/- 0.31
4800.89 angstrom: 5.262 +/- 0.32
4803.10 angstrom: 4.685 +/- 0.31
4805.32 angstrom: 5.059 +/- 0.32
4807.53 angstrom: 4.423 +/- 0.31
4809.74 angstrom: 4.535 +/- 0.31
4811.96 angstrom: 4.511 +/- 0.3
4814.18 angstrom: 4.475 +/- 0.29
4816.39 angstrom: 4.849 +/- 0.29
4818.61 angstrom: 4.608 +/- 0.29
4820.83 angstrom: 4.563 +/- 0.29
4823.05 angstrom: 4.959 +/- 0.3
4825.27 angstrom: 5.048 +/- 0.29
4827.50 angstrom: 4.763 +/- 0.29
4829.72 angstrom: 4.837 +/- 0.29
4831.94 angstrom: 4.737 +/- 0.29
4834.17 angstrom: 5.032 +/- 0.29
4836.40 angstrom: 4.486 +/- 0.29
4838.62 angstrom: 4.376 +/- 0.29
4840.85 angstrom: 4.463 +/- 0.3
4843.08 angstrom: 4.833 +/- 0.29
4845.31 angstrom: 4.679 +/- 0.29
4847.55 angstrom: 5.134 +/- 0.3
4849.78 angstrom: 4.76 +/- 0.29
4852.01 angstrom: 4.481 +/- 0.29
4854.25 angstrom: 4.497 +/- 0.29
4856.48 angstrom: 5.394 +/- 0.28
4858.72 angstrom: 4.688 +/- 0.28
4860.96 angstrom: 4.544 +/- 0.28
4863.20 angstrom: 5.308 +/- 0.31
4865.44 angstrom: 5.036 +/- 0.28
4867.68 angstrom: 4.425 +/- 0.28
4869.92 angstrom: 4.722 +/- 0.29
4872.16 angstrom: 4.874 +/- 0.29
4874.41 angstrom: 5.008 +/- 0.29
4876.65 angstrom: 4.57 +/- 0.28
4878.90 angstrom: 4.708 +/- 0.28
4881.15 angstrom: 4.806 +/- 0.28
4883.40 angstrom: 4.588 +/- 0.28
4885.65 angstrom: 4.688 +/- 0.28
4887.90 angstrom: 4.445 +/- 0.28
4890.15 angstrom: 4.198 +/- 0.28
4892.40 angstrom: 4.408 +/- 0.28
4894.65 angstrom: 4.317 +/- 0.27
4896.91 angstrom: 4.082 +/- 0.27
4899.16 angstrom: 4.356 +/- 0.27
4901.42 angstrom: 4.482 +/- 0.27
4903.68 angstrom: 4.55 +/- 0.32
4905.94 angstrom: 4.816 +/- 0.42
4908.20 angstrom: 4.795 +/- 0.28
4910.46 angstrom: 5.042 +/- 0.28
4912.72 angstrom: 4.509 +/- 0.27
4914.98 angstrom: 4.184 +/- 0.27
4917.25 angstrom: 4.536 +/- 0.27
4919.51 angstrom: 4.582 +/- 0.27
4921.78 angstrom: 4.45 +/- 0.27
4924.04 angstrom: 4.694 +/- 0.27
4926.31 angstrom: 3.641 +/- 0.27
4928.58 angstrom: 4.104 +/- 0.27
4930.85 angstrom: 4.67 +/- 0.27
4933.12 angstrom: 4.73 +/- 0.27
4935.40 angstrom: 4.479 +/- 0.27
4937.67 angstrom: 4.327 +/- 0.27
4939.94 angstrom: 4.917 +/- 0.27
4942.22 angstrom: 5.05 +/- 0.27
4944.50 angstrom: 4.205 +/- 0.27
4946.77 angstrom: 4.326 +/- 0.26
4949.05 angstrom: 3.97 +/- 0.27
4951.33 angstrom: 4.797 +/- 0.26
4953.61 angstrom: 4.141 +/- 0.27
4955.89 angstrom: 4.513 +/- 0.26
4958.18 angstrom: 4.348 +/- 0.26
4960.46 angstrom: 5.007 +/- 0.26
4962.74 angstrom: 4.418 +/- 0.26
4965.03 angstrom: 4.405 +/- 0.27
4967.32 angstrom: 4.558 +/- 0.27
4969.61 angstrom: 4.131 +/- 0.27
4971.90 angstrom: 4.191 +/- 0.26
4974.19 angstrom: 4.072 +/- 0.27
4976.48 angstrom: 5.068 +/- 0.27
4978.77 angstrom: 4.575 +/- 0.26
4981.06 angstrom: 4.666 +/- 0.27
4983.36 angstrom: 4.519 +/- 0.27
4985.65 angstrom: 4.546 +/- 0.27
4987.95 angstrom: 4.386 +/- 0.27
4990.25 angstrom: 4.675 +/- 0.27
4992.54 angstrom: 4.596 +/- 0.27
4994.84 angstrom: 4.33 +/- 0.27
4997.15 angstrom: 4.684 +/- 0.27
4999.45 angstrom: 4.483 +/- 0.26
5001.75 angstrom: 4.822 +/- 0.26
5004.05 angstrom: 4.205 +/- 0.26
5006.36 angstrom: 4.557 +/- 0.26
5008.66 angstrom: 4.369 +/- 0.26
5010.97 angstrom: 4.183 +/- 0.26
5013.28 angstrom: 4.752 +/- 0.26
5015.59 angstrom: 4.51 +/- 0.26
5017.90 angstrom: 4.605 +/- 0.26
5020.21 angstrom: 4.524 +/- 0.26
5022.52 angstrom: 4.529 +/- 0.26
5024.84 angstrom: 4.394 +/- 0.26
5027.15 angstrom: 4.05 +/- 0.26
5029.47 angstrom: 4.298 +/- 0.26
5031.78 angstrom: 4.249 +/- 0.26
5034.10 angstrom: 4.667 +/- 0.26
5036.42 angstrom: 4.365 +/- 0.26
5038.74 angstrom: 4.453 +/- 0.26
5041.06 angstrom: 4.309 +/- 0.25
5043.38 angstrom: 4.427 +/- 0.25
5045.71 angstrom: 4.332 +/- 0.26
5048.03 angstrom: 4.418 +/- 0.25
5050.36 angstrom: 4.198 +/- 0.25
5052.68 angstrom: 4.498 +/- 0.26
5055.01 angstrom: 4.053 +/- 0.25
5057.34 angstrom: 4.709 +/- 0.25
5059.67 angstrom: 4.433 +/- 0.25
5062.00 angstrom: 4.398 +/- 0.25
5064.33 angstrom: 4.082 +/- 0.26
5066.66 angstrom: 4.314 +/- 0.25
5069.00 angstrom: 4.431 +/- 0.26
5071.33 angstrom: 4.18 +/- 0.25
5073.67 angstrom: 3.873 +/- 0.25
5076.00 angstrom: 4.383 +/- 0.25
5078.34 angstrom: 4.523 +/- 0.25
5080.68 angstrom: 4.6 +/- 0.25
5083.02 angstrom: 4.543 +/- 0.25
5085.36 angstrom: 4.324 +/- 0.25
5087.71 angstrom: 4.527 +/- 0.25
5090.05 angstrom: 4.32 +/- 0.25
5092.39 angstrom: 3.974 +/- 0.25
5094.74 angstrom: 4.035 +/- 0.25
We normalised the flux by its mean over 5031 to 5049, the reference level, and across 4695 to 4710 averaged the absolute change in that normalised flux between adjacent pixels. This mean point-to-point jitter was 0.11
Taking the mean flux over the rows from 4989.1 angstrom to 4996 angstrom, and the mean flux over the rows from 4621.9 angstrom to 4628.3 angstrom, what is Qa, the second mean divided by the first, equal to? 1.42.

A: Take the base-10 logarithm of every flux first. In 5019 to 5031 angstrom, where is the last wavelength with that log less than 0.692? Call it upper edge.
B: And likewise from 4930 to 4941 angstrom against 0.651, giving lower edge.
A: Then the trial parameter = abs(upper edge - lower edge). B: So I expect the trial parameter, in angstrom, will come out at 91.8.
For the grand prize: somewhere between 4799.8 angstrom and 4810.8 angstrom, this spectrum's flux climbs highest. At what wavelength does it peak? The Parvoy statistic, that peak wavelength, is 4800.89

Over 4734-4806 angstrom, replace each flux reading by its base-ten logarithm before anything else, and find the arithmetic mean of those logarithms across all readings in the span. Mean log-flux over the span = 0.68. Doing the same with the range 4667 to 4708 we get 0.73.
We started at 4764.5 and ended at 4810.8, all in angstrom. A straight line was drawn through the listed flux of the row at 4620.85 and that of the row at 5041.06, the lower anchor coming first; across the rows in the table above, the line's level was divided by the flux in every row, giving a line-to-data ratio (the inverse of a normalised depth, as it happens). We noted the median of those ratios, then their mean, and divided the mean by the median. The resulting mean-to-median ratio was 1.000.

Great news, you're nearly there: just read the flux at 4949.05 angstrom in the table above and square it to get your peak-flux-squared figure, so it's 16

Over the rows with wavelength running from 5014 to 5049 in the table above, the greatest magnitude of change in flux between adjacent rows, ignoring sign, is 0.42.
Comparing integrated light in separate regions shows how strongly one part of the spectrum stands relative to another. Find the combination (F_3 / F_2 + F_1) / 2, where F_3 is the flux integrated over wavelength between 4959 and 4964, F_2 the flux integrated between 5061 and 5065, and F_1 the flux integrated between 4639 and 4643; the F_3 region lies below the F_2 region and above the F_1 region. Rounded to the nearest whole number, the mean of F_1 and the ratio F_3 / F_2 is 14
